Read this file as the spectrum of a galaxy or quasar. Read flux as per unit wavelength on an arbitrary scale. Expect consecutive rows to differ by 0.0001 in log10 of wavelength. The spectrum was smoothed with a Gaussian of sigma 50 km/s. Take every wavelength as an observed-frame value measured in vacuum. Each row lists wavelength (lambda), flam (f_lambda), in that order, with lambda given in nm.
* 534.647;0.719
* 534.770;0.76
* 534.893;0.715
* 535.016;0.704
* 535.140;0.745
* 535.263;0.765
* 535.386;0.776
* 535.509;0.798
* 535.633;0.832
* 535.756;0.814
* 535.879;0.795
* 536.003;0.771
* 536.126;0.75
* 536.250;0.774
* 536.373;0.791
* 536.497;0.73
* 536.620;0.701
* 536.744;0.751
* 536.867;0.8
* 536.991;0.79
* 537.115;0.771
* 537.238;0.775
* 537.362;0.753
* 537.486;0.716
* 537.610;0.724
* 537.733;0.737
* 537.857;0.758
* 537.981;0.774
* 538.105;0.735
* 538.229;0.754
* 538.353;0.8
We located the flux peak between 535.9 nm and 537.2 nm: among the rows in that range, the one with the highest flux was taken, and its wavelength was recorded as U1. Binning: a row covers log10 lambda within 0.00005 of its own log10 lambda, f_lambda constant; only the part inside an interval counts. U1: 536.867 nm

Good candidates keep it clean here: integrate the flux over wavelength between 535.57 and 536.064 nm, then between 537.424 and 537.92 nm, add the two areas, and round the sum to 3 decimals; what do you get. 0.760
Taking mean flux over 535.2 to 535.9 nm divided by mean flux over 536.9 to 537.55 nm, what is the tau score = 1.05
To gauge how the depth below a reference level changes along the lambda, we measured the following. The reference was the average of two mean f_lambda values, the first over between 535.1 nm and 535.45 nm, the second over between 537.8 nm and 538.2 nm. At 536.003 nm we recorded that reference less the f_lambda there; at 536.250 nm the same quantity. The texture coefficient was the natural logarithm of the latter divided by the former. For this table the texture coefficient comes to 0.2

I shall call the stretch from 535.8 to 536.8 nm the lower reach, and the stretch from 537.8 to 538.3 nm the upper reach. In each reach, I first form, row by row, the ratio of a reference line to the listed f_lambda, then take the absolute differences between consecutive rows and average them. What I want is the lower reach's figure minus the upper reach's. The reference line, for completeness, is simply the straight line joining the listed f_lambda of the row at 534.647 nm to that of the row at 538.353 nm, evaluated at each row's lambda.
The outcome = 0.011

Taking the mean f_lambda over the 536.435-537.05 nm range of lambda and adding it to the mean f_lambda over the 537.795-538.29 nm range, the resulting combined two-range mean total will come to 1.51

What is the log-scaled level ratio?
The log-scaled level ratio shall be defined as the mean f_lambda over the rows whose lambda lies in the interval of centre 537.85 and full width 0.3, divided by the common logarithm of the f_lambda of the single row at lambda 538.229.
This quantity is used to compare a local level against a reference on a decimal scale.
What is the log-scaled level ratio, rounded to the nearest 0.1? -6.2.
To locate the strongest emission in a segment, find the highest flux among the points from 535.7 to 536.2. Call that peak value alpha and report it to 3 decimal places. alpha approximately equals 0.814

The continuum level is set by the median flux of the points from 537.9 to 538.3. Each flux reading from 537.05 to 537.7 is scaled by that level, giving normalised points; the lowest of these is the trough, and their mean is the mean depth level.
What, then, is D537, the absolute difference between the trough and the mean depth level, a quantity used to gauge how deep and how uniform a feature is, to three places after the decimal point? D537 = 0.042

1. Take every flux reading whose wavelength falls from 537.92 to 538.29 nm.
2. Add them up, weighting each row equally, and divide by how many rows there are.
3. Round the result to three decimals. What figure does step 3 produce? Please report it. 0.754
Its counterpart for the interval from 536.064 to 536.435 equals 0.772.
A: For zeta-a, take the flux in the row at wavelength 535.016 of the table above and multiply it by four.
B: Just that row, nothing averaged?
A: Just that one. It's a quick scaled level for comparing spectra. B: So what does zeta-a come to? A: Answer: 2.82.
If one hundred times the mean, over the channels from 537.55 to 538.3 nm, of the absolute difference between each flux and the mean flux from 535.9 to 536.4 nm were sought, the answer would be 2.5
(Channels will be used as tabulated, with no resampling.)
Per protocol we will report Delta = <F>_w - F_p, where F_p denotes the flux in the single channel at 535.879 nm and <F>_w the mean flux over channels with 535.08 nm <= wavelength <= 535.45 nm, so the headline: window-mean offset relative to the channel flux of -0.03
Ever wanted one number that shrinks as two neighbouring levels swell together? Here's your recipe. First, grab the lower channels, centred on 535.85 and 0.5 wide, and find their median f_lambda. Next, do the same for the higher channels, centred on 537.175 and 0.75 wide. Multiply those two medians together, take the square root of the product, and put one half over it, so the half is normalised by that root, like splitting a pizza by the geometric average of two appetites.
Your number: 0.634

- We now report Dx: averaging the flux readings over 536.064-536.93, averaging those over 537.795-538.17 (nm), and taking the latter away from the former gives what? 0.00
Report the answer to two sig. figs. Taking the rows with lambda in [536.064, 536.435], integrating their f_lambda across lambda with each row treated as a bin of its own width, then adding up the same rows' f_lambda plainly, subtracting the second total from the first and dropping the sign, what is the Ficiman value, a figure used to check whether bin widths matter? 2.0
